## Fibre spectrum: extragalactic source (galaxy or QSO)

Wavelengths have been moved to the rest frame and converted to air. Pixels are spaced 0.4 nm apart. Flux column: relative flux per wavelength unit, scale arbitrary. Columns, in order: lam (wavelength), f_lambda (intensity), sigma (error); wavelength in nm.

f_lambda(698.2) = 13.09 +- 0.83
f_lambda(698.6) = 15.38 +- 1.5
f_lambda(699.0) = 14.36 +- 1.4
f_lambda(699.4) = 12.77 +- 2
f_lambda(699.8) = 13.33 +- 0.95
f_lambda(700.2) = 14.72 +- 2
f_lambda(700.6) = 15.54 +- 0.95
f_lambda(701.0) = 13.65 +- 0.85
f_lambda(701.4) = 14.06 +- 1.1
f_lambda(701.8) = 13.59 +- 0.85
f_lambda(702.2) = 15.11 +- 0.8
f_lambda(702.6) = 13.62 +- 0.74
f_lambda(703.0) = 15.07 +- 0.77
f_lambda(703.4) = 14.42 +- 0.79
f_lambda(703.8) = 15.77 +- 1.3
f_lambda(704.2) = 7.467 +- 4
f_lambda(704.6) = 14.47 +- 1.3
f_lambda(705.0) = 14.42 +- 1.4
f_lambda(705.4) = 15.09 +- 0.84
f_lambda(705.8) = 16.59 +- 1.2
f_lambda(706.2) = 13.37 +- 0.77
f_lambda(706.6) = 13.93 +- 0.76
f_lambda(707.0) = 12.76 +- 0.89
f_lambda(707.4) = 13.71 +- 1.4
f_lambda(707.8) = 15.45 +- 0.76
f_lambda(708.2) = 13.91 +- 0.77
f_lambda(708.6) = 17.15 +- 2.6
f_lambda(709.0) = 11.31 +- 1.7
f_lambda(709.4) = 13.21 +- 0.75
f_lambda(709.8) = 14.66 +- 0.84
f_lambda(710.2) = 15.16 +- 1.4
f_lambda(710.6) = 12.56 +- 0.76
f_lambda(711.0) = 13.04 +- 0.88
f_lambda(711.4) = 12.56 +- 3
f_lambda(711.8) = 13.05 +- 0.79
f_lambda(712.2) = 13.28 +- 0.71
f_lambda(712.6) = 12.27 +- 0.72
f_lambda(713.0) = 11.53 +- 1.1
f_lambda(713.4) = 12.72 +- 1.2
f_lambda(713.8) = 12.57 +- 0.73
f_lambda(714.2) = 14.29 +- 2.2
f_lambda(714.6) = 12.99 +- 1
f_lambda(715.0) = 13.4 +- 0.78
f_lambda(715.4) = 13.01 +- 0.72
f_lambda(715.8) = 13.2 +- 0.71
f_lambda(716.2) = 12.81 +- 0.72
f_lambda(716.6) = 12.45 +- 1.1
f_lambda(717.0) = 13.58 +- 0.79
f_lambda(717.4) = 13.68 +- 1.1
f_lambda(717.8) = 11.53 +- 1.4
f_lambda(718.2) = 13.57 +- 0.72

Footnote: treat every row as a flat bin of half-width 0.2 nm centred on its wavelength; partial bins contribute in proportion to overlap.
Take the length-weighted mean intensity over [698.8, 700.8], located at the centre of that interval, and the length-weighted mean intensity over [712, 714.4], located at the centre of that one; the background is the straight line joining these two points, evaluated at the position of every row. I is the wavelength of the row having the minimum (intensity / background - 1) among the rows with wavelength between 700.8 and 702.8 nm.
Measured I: 701.0 nm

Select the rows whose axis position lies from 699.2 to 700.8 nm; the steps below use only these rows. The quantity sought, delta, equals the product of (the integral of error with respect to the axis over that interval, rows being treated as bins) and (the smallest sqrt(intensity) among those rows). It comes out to 8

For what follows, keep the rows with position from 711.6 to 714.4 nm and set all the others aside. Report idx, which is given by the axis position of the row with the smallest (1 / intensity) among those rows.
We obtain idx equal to 714.2 nm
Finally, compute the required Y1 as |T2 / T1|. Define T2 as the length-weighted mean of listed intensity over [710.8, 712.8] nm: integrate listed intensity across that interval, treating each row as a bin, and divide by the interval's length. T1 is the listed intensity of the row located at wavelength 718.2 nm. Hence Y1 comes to 0.95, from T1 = 13.57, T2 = 12.8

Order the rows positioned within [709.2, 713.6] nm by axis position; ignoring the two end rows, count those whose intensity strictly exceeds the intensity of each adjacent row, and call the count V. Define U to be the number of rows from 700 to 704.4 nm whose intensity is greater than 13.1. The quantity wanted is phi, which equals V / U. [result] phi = 0.30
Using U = 10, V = 3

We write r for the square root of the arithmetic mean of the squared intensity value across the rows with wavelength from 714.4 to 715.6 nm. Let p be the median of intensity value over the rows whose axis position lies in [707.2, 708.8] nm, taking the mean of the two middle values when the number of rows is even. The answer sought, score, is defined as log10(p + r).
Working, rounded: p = 14.7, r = 13.1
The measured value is 1.44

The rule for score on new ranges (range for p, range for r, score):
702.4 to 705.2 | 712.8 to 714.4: 1.44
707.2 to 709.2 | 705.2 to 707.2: 1.45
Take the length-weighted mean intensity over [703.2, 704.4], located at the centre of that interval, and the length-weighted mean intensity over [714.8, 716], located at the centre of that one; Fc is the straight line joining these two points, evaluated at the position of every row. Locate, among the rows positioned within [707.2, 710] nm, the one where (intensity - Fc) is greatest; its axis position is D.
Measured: 708.6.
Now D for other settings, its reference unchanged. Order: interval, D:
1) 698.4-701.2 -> 700.6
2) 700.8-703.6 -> 702.2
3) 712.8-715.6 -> 714.2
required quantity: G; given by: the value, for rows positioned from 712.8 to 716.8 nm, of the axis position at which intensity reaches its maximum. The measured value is 714.2 nm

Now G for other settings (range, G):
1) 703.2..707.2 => 705.8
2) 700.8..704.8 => 703.8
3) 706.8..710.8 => 708.6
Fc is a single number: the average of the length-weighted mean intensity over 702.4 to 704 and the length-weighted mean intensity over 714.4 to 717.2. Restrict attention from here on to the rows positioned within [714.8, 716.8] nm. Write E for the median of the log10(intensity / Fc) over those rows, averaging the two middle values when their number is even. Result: -0.03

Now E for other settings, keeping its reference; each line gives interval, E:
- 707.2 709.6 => 0.00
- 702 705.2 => 0.02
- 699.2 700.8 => 0.00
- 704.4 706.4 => 0.02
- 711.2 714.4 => -0.04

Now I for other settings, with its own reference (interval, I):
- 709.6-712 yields 710.6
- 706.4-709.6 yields 709.0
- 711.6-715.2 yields 713.0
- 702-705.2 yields 704.2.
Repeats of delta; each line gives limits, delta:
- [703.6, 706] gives 11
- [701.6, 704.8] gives 12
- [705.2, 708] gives 9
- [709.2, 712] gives 12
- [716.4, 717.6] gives 4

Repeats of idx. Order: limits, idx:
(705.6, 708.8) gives 708.6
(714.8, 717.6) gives 717.4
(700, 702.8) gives 700.6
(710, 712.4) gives 710.2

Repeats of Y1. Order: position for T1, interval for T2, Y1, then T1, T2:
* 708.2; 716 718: 0.92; 13.91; 12.8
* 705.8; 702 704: 0.89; 16.59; 14.8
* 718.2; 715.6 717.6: 0.97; 13.57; 13.1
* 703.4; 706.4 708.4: 0.97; 14.42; 14.0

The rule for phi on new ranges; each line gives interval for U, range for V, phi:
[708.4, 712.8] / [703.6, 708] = 0.60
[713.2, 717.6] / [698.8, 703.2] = 0.60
